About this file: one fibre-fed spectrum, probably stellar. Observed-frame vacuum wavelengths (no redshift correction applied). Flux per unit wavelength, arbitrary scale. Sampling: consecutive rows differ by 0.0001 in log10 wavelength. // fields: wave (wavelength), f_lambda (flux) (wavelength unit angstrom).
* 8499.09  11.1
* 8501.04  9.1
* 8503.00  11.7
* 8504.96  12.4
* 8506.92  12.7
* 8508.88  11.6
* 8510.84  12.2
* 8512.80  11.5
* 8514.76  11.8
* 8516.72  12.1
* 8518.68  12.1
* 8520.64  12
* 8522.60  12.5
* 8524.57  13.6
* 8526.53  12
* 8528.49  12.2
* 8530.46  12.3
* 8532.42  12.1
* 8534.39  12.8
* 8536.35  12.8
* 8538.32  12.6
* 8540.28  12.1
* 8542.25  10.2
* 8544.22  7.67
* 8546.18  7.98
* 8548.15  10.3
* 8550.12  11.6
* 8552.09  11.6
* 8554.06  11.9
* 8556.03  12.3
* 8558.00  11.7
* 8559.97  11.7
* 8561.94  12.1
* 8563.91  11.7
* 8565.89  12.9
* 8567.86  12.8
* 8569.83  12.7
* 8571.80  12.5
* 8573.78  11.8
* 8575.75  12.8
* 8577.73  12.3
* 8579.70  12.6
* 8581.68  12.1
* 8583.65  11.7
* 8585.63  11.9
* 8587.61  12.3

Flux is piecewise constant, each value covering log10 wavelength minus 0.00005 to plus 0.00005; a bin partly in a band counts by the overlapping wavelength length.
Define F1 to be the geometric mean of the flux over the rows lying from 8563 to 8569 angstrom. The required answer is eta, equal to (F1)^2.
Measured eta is 155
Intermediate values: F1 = 12.5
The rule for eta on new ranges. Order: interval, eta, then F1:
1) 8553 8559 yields 143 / 12.0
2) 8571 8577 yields 153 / 12.4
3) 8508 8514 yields 138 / 11.8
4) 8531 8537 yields 158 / 12.6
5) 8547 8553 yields 124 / 11.1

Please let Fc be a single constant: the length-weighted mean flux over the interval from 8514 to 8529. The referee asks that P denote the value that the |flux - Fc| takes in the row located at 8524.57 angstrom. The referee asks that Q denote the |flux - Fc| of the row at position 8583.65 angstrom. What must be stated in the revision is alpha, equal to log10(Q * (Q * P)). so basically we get -0.3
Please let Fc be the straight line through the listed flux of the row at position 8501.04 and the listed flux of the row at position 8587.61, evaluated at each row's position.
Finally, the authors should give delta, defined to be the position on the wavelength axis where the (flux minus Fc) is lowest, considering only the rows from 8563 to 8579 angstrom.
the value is 8573.78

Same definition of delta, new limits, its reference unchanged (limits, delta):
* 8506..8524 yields 8512.80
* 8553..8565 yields 8563.91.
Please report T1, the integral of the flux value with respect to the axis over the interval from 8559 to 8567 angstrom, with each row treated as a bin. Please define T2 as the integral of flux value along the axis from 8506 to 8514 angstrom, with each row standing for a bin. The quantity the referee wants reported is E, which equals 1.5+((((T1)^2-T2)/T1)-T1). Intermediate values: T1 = 97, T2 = 96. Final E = 0.51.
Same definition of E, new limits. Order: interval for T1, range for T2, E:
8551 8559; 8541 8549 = 0.73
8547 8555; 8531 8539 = 0.39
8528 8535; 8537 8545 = 0.50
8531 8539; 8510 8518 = 0.55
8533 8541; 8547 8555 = 0.60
